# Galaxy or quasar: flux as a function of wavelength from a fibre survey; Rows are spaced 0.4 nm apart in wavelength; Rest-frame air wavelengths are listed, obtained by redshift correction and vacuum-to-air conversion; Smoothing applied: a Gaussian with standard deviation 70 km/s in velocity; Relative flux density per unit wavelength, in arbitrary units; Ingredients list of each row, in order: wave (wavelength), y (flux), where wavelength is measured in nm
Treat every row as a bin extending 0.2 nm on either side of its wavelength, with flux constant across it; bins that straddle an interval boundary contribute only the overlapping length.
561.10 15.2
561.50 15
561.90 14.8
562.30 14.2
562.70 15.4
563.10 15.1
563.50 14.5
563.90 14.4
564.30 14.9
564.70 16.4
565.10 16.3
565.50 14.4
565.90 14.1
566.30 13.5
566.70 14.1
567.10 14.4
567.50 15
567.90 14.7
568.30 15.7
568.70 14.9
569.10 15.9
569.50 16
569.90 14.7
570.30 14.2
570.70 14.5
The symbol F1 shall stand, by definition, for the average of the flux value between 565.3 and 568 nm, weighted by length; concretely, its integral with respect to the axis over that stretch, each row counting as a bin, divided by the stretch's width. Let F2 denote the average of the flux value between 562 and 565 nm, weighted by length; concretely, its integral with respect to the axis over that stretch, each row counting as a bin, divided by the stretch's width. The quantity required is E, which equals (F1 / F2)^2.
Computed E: 0.91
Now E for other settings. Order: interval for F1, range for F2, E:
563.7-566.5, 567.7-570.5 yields 0.96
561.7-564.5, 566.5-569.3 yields 0.97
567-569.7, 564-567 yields 1.06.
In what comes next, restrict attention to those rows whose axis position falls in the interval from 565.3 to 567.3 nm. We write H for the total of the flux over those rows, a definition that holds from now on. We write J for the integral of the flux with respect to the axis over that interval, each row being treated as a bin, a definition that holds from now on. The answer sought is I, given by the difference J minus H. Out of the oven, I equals -42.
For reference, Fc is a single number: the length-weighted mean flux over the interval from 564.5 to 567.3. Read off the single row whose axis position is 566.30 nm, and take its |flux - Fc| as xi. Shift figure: 1.24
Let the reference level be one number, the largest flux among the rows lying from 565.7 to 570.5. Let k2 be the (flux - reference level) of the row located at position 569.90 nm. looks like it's -1.30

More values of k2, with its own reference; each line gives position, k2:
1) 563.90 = -1.60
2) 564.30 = -1.10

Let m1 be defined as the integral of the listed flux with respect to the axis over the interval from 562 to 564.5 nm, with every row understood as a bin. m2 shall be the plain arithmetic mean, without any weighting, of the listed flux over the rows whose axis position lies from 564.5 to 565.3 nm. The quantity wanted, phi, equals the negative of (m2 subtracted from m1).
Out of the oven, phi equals -21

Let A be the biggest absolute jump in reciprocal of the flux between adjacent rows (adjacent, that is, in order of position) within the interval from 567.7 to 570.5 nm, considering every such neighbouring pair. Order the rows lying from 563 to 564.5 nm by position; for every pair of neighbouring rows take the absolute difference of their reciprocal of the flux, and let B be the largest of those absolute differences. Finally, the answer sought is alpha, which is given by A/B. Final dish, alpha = 2.0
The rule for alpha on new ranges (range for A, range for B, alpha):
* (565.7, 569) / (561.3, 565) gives 0.7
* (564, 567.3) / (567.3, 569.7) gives 1.9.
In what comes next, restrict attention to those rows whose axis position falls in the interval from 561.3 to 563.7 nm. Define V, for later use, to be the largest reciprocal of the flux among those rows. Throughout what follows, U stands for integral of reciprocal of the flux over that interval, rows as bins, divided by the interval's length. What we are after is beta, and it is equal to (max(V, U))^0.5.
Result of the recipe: 0.265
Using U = 0.0675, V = 0.0704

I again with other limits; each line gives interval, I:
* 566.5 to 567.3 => -17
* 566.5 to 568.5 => -44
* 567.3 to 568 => -19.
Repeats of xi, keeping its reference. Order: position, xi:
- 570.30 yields 0.54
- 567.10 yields 0.34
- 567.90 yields 0.04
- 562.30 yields 0.54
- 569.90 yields 0.04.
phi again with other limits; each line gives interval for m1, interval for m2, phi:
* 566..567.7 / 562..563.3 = -9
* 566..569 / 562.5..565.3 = -29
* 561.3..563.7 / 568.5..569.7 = -20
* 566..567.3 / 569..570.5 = -3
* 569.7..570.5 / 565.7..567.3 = 2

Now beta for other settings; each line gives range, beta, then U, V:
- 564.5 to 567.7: 0.272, 0.0680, 0.0741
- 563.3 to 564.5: 0.264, 0.0685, 0.0694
